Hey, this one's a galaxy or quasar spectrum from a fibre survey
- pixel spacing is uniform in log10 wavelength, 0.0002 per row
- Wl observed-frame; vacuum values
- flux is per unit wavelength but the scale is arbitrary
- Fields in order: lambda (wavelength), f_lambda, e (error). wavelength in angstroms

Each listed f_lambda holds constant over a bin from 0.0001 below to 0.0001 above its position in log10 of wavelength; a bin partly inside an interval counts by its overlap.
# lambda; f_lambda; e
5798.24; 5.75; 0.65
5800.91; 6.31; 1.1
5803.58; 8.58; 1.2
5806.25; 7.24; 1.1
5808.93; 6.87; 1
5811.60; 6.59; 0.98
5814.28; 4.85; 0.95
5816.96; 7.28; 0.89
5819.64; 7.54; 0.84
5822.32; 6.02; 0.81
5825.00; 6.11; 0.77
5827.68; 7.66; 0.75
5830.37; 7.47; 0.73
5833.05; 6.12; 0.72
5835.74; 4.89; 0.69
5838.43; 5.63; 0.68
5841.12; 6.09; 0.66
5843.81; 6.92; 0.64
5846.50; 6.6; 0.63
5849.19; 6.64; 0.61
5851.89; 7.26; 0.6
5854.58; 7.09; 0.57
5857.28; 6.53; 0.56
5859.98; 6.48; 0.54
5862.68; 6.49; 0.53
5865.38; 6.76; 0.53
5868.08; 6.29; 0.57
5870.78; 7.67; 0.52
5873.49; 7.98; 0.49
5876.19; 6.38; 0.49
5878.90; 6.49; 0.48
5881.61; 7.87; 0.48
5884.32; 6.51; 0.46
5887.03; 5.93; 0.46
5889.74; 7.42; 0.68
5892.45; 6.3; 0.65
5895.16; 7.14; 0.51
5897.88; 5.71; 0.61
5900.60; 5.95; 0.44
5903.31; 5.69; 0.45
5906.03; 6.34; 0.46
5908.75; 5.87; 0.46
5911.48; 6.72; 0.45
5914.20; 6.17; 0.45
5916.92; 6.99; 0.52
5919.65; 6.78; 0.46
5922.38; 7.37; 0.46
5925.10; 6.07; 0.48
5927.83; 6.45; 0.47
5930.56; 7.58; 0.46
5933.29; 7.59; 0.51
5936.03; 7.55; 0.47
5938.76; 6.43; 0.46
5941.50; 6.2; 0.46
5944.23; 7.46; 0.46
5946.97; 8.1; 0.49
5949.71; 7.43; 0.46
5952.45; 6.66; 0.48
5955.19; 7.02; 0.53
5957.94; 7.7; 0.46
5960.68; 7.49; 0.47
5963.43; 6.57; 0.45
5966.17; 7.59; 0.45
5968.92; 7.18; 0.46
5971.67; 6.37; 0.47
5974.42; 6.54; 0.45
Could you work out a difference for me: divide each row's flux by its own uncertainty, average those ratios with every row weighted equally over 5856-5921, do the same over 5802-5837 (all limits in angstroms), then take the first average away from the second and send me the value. -5.3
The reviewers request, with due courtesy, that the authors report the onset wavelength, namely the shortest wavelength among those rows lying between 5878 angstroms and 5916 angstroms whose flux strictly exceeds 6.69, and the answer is 5881.61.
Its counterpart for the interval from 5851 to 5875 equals 5851.89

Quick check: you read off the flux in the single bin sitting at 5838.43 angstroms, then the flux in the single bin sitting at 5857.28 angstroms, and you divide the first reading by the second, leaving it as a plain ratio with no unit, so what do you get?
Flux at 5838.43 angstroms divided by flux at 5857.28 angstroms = 0.86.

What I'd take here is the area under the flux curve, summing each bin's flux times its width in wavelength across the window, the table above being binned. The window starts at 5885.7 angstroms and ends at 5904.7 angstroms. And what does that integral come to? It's 120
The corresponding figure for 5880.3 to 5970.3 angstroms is 616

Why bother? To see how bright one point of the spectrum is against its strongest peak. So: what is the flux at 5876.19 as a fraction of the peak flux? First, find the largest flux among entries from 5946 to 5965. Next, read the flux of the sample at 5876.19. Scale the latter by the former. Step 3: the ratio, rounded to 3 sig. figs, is 0.788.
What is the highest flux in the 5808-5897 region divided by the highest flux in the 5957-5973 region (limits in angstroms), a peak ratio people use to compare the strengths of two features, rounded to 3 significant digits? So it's 1.04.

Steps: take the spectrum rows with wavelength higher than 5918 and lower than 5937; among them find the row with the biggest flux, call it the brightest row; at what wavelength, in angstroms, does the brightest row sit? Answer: 5933.29 angstroms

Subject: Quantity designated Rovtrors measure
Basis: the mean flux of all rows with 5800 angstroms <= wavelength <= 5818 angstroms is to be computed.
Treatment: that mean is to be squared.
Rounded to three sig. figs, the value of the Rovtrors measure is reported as 46.5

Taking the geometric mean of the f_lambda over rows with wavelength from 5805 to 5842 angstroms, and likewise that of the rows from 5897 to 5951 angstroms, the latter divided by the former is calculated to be 1.05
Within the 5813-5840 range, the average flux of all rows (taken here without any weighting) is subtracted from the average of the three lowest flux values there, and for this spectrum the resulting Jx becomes -1.23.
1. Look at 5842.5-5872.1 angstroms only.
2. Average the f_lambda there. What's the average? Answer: 6.79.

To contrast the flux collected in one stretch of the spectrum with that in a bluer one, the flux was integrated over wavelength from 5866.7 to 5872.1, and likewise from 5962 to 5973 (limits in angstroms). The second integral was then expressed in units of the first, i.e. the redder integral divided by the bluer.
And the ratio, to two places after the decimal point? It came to 2.02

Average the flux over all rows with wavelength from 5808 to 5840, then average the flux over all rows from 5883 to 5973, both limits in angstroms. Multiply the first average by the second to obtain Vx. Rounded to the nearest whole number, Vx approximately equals 44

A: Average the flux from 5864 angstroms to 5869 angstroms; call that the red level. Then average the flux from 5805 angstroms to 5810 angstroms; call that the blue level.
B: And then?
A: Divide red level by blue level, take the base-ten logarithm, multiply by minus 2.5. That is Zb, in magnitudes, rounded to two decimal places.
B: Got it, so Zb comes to 0.08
